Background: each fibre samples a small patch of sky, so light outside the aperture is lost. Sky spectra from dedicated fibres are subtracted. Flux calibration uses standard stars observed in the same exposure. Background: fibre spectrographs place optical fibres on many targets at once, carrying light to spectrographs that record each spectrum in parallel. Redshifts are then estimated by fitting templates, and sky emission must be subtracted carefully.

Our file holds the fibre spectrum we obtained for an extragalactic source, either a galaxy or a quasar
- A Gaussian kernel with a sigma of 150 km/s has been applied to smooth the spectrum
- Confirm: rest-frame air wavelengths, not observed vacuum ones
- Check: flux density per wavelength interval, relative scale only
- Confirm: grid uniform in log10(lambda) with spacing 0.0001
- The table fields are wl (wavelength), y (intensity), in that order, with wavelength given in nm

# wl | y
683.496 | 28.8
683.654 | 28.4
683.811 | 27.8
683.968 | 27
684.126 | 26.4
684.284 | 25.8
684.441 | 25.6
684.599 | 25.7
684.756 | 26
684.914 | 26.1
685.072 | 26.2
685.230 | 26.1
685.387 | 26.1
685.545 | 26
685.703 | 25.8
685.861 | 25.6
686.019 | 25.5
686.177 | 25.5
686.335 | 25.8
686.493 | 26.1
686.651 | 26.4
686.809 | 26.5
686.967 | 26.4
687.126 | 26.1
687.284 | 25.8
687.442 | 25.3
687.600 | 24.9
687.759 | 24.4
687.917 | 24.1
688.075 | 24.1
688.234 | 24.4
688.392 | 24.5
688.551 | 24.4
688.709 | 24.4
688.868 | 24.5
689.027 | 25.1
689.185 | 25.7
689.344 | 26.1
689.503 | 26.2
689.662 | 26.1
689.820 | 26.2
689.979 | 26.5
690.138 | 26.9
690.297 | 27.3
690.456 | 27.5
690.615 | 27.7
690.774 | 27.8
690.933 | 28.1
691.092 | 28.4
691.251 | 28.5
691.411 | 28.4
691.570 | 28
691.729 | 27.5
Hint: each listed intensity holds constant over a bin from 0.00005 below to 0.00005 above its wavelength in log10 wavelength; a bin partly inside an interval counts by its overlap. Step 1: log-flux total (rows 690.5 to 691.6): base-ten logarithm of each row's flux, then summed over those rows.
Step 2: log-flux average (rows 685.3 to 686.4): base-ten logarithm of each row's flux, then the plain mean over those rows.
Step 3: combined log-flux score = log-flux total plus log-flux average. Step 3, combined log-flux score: 11.6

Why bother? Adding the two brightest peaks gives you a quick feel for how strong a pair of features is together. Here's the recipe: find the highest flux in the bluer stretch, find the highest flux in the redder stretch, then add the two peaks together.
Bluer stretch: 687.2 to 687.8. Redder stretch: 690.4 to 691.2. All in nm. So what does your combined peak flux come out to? 54.2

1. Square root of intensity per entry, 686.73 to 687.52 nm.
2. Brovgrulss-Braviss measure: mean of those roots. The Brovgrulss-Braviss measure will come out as 5.10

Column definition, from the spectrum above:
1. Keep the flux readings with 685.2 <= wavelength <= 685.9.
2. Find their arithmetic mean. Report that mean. 25.9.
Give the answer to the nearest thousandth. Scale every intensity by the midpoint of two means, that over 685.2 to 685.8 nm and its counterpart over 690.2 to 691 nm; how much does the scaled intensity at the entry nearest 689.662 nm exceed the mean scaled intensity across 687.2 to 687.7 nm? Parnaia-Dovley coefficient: 0.029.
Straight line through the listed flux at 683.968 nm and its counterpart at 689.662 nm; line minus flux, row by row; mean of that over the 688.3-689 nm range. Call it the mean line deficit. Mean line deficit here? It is 1.8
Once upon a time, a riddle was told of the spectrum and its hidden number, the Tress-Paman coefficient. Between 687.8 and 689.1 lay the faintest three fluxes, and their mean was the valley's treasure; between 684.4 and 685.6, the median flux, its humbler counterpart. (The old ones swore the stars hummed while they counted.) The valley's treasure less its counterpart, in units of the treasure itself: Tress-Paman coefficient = -0.076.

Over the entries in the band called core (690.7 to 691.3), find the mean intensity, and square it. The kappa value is 795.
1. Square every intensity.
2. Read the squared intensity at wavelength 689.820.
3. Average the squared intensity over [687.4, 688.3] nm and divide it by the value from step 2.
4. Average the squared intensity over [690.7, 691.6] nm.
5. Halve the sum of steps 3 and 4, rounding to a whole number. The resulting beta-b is 398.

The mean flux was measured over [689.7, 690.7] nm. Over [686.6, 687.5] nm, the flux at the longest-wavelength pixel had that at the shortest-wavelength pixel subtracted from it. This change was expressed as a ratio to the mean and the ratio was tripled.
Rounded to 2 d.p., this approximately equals -0.12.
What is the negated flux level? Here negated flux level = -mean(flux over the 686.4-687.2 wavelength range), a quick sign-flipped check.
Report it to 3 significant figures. -26.3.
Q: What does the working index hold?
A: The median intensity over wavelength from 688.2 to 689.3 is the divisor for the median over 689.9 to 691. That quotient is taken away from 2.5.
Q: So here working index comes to 1.378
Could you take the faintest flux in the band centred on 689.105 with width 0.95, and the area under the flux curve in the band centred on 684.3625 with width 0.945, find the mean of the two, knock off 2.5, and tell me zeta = 22.0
